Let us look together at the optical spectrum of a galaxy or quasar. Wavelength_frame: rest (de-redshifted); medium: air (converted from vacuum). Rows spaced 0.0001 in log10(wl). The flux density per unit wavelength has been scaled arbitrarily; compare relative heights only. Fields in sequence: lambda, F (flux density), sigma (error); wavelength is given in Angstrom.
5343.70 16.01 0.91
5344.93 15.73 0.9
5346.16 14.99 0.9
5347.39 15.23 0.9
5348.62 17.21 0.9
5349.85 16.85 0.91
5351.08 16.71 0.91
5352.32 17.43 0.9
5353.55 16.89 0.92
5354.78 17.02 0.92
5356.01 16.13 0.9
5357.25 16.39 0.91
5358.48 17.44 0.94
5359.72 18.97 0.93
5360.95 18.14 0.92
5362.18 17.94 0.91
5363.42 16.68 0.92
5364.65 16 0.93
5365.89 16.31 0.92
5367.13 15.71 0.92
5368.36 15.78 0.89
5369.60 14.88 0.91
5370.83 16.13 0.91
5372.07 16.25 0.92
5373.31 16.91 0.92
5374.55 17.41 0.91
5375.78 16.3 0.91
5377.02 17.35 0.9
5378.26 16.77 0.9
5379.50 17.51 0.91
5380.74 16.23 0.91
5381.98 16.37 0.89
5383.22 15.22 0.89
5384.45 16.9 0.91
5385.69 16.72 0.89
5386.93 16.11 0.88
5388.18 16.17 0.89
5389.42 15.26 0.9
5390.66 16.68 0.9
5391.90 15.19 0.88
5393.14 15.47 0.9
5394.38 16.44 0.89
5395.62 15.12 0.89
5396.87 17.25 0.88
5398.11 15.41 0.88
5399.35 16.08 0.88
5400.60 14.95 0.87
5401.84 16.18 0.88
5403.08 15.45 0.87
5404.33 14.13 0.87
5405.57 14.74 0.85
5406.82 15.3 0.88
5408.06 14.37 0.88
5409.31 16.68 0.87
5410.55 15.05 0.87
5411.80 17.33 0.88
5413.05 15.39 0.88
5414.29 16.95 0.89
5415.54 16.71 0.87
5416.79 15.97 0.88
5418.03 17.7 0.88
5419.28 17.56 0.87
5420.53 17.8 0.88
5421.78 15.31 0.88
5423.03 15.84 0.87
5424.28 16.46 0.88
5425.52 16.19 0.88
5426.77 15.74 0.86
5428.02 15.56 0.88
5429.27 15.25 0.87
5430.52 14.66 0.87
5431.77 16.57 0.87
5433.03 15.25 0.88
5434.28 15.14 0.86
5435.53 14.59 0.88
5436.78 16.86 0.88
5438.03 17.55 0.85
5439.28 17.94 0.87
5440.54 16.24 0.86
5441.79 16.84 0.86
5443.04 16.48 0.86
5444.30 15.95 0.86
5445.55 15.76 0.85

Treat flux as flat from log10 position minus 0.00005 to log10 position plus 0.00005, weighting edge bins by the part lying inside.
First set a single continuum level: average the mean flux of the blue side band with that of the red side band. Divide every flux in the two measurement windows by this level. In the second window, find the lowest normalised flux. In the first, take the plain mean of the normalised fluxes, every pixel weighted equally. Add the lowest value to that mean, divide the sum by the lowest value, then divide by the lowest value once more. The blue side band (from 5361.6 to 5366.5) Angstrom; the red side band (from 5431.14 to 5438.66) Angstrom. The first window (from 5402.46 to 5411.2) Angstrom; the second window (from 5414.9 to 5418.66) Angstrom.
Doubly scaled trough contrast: 1.99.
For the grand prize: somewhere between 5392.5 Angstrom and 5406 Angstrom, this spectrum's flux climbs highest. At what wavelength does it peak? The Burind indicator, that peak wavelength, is 5396.87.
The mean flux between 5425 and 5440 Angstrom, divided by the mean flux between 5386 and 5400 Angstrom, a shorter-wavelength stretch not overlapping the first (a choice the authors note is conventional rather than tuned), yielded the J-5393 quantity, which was 1.00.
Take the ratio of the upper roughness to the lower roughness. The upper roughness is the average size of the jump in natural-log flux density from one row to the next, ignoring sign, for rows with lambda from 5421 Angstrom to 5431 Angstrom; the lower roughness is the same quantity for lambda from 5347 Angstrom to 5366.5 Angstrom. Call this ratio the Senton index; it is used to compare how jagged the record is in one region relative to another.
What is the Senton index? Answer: 0.63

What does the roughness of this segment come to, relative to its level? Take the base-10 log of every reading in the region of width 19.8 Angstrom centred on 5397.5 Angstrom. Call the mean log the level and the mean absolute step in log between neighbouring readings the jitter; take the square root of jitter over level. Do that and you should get 0.16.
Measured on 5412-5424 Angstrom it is 0.14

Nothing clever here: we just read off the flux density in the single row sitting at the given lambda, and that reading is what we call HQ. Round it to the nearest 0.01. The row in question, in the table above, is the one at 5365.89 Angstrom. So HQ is 16.31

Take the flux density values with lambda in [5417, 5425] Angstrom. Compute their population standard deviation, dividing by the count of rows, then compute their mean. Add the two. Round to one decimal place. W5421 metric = 17.7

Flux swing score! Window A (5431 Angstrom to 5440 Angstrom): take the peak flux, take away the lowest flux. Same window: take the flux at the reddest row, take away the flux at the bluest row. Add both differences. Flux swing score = 4.7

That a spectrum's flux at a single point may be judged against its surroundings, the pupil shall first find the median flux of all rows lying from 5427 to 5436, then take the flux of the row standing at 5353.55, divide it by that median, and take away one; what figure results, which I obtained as 0.108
